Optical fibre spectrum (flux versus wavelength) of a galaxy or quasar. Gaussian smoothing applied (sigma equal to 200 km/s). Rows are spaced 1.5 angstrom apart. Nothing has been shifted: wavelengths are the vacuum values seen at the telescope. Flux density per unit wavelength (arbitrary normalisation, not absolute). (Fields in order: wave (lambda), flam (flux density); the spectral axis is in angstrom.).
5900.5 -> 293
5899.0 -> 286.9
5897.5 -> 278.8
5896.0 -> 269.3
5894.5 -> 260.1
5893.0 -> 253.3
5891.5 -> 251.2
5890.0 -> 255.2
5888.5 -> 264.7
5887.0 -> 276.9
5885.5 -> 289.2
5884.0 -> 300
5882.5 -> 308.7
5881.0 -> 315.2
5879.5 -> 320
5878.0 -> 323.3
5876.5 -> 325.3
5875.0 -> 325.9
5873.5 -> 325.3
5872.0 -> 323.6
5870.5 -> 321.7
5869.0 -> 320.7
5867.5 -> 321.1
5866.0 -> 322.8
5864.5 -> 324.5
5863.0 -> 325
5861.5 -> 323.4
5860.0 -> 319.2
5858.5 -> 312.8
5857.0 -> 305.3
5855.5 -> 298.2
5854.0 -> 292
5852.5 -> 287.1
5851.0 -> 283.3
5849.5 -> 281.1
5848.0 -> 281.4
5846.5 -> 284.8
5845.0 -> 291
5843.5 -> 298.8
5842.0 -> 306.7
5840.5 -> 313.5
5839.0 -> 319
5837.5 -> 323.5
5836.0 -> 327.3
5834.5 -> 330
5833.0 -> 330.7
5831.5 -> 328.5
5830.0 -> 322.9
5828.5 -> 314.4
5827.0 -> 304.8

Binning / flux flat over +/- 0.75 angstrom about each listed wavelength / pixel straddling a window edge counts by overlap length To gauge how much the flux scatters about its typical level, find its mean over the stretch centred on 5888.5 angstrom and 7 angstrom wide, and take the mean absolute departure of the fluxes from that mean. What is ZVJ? 12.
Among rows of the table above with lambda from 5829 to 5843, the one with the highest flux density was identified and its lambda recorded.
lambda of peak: 5833.0 angstrom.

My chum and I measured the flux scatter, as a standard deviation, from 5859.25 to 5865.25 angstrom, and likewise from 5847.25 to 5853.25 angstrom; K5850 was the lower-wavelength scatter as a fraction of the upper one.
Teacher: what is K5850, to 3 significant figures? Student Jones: 1.05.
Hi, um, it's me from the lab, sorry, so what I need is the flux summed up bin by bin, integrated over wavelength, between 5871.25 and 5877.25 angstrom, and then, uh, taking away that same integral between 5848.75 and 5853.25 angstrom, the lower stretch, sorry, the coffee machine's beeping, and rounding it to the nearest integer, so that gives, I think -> 673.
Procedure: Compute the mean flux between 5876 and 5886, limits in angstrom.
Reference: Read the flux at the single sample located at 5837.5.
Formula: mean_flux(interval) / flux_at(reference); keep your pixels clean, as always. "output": 0.96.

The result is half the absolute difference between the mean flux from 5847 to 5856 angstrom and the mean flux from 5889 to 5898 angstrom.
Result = 13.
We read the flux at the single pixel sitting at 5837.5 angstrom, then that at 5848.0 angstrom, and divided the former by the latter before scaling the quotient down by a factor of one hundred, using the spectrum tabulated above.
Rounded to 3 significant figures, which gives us 0.0115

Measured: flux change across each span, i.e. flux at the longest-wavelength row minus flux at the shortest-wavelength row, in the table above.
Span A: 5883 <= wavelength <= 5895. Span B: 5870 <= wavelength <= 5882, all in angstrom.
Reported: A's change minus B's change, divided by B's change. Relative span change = 5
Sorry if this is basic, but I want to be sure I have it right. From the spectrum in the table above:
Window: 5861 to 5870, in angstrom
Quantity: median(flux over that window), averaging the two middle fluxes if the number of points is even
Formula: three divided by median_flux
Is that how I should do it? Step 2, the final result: 0.0093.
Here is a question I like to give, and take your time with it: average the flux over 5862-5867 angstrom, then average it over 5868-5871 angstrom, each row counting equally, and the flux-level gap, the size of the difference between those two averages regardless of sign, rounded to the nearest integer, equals 3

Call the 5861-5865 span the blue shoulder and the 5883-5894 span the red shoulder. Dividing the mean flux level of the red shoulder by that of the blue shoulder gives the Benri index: 0.83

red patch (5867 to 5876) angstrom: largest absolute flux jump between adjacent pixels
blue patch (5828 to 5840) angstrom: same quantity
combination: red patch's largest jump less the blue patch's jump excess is -6.6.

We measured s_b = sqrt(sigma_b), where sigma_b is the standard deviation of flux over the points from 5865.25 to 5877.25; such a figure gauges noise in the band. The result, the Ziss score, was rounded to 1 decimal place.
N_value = 1.4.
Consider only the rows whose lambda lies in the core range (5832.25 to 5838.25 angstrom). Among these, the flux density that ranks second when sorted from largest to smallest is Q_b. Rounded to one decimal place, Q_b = 330.0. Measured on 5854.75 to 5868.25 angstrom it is 324.5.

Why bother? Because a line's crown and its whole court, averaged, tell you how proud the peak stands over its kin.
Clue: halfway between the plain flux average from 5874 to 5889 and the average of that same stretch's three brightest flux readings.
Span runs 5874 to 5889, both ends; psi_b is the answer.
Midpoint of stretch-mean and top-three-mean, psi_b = 315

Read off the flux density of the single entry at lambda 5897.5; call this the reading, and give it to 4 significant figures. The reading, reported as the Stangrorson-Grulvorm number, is 278.8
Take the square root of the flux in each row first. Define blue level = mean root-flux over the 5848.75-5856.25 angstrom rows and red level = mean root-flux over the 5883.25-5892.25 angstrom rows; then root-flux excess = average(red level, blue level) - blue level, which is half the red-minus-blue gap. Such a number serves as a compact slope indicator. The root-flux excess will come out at -0.23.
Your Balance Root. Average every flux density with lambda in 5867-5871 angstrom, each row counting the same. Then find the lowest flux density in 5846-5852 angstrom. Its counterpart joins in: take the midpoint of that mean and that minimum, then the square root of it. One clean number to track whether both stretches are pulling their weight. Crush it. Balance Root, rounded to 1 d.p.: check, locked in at 17.4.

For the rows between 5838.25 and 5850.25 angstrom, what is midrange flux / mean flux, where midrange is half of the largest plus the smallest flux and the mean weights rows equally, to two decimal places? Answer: 1.01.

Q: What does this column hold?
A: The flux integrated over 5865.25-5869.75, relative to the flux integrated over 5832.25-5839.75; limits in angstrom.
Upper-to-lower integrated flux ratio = 0.6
